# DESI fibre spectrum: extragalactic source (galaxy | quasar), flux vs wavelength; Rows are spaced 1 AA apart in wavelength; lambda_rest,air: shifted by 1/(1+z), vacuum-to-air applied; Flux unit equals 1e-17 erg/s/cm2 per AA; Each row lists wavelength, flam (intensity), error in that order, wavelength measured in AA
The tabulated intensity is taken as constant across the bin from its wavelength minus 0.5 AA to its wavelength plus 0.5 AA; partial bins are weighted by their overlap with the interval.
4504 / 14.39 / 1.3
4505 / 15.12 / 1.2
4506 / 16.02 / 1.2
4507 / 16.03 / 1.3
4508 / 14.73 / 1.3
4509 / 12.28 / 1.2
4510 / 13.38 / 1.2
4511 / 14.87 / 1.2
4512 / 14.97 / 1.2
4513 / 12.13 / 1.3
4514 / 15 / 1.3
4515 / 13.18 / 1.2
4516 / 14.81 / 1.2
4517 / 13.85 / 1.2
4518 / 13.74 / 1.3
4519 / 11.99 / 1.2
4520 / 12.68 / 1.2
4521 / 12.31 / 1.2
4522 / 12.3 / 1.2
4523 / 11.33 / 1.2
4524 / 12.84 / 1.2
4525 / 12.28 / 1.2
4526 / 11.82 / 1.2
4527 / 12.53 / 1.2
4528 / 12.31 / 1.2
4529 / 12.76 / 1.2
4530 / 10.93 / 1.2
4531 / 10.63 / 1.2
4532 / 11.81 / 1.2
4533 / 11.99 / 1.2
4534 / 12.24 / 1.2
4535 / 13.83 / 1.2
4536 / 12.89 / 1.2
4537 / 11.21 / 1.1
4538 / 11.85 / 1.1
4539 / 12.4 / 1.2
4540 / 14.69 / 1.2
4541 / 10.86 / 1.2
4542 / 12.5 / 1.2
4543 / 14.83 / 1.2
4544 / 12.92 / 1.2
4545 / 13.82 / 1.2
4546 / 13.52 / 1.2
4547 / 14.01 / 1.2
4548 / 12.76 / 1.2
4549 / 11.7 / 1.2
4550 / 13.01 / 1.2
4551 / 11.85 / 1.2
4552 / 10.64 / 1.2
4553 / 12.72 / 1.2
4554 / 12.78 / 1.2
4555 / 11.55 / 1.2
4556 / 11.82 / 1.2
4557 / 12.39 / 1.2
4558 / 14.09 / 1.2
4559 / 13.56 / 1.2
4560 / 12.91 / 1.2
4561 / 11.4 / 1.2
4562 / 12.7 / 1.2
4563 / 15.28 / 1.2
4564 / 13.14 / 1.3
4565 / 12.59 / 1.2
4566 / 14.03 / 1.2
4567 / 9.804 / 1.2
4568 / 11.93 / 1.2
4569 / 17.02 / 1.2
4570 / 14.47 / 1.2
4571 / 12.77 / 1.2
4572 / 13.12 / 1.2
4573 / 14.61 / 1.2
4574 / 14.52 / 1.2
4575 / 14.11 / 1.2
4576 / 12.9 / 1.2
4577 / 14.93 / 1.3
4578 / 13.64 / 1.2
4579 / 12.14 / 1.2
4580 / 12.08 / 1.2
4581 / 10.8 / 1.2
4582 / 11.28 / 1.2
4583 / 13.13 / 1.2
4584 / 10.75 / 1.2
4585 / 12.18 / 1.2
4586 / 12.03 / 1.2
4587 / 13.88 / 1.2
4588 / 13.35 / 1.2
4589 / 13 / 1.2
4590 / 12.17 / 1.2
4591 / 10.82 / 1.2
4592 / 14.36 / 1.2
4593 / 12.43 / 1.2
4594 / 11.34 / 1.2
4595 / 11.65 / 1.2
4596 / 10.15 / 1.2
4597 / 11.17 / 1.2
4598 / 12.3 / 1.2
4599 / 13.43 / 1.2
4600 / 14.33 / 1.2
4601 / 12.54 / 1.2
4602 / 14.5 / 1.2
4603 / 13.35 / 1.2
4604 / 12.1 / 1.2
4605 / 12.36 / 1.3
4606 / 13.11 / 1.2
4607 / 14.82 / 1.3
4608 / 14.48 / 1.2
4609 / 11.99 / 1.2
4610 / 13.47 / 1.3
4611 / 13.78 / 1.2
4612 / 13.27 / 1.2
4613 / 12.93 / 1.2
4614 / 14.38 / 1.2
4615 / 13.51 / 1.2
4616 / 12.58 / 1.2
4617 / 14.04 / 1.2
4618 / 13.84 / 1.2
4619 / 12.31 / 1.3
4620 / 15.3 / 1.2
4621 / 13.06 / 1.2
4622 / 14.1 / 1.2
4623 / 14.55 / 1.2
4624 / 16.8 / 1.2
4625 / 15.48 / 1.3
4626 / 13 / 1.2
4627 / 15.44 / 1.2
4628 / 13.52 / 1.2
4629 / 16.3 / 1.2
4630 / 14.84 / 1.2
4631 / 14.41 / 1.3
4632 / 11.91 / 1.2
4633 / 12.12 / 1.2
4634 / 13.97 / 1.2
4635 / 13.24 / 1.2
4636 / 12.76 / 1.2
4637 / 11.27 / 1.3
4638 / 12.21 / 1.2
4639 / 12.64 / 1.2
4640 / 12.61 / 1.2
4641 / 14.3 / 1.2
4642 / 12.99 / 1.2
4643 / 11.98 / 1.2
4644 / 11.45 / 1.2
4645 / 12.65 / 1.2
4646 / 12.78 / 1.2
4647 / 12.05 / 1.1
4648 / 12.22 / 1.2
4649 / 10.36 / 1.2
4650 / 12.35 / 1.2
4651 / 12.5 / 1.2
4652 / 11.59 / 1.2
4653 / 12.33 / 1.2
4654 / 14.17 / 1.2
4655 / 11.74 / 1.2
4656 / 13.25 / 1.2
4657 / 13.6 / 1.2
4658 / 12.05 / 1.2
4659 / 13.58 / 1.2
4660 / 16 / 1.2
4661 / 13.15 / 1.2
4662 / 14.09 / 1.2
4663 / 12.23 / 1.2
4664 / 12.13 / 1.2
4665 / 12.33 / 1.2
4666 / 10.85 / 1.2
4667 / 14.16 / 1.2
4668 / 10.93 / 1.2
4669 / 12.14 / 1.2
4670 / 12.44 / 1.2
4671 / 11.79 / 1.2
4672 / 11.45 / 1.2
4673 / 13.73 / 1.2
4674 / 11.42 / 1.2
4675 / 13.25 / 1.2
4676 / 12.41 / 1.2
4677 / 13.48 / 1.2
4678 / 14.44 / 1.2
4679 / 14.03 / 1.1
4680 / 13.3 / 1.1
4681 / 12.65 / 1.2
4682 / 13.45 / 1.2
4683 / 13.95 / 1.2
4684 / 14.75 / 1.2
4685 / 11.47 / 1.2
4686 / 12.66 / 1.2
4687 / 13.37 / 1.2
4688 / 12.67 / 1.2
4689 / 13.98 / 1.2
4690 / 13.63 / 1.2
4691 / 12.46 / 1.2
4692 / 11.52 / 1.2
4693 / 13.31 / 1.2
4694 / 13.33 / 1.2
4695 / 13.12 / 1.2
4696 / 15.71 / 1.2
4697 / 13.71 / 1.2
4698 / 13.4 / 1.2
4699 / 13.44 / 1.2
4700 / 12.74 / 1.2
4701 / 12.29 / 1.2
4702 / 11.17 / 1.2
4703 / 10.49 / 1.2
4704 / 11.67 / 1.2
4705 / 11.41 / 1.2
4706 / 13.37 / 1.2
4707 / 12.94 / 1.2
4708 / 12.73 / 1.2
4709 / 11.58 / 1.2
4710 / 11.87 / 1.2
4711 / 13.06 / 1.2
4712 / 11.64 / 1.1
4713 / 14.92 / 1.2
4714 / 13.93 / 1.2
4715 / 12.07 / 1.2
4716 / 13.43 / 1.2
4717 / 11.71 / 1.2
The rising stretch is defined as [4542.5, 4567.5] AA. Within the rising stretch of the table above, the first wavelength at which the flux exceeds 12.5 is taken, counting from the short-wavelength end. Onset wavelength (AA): 4543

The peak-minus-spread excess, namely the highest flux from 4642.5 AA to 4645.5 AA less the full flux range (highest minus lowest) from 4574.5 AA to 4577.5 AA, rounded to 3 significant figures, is 10.6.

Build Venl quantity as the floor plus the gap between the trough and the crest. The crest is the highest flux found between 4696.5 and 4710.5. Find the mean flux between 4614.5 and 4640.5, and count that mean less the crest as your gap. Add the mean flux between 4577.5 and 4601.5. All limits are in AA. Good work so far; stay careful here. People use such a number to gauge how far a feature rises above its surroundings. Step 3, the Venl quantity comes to 12.3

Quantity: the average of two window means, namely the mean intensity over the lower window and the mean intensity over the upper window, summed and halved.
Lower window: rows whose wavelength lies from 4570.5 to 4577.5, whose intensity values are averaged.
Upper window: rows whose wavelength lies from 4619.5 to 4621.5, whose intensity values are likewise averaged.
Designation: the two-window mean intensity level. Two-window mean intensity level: 14.02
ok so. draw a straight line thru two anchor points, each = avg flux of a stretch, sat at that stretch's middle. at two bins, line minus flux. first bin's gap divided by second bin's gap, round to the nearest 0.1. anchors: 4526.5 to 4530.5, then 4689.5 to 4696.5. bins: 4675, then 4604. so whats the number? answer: -0.1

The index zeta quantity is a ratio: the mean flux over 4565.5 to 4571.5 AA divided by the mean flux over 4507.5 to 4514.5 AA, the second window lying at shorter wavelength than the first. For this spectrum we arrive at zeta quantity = 0.96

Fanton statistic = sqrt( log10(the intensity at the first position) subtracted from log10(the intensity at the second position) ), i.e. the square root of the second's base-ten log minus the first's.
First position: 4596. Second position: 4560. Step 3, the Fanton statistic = 0.32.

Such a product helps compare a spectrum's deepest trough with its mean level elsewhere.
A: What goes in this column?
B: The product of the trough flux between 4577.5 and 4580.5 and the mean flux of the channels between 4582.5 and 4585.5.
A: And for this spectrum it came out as 145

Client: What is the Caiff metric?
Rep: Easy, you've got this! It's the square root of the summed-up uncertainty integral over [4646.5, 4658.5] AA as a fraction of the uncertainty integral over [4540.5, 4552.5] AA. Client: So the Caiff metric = 1.00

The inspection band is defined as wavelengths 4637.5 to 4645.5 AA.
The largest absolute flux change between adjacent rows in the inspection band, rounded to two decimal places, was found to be 1.69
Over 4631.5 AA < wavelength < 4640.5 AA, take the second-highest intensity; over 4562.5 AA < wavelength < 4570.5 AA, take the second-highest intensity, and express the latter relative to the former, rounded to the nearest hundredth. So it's 1.15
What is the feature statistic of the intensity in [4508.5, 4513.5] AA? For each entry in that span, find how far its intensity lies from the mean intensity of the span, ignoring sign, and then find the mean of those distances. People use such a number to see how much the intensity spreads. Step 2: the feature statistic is 1.1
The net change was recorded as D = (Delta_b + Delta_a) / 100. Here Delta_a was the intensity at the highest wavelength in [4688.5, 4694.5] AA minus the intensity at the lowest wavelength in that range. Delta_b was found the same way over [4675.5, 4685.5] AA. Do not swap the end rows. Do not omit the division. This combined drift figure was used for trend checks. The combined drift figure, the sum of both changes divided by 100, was -0.016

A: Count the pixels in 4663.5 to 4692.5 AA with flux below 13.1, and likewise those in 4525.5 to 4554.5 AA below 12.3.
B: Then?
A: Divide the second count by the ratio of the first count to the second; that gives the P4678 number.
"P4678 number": 9.0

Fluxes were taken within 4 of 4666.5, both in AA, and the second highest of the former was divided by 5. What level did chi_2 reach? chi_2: 2.49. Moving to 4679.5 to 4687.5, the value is 2.79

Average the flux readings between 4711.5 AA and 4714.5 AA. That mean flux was 13.50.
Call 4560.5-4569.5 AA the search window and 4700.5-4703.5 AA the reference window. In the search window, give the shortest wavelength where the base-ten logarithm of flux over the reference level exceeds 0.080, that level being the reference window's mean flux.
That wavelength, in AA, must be 4563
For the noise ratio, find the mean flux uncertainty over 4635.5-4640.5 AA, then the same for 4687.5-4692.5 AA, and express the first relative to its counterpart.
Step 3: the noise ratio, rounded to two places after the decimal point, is 1.02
